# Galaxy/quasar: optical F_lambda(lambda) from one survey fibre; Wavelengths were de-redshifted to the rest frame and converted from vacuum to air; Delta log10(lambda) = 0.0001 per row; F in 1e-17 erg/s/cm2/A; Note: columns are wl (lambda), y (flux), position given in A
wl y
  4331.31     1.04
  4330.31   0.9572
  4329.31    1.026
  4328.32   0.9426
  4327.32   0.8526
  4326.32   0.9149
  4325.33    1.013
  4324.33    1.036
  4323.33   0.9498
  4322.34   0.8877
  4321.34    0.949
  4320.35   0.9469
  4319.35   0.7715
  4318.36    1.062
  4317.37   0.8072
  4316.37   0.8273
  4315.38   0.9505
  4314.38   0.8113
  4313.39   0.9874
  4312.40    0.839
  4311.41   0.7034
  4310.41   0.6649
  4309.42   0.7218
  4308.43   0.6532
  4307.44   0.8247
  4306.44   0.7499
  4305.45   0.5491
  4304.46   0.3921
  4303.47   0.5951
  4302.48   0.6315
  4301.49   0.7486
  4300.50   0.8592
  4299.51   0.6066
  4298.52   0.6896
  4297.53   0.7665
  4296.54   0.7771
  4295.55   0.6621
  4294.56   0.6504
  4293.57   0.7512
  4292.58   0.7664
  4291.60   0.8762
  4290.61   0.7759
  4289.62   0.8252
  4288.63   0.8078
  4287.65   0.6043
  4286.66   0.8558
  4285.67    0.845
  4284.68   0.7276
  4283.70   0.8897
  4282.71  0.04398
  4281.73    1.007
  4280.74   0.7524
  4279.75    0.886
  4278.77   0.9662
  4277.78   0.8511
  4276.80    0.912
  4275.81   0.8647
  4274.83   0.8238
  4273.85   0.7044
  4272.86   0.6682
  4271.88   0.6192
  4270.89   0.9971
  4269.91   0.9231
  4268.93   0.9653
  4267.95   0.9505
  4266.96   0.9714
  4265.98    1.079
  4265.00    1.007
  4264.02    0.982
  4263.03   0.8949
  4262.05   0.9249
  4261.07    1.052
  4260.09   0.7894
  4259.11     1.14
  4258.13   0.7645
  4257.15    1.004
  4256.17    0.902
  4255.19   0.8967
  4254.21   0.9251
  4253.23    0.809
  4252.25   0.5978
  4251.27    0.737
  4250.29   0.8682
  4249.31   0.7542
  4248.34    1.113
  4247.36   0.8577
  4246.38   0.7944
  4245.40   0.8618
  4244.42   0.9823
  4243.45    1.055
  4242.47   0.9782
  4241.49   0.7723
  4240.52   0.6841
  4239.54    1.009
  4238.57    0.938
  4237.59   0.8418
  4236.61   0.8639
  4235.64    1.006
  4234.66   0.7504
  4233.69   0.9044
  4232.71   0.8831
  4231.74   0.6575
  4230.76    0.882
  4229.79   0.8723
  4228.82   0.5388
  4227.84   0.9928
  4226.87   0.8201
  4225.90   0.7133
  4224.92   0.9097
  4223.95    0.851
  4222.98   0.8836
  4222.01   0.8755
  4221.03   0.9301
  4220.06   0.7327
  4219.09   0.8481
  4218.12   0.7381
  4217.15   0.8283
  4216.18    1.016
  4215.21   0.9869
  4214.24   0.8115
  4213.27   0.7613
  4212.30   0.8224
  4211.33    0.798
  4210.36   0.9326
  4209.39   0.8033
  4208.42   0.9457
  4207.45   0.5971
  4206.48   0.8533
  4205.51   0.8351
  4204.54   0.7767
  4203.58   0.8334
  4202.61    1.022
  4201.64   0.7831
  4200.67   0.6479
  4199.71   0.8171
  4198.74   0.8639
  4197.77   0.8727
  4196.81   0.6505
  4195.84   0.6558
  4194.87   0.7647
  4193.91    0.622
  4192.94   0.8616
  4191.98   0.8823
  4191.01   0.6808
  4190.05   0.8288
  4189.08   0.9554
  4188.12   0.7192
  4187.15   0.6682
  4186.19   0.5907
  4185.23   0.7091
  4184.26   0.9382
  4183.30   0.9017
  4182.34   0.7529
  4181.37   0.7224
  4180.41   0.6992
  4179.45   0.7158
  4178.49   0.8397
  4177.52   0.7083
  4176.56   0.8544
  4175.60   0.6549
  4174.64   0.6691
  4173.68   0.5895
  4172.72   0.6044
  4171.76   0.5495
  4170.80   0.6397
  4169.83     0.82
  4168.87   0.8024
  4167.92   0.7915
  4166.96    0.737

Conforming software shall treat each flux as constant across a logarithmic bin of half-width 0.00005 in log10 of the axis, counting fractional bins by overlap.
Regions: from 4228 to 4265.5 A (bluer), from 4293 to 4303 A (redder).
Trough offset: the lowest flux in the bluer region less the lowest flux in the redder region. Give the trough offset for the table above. -0.068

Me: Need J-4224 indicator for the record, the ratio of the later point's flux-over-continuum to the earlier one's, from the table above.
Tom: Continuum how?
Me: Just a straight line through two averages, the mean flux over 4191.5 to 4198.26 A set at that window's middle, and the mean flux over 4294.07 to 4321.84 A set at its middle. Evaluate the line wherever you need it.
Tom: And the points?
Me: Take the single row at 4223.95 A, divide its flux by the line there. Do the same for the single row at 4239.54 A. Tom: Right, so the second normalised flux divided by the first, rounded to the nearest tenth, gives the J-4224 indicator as 1.2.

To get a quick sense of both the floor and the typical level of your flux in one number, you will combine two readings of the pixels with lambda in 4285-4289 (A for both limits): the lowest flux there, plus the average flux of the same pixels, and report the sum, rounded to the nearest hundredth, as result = 1.38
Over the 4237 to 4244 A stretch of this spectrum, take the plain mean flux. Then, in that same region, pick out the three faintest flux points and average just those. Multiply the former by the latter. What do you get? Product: 0.69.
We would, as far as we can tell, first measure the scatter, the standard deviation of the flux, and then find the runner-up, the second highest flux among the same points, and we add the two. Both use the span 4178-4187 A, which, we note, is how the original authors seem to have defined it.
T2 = 1.01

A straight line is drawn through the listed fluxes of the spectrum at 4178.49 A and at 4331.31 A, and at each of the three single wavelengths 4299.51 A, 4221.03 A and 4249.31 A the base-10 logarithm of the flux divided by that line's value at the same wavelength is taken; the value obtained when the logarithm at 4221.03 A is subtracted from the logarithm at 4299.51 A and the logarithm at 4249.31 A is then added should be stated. -0.33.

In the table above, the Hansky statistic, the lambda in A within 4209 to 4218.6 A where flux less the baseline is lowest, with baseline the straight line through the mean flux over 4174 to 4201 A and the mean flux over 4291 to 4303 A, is 4218.12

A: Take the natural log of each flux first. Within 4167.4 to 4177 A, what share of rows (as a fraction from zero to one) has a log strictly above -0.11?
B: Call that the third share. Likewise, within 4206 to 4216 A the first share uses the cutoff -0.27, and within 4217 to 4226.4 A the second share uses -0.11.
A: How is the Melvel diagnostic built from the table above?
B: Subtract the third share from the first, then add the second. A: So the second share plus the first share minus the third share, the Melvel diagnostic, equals 1.0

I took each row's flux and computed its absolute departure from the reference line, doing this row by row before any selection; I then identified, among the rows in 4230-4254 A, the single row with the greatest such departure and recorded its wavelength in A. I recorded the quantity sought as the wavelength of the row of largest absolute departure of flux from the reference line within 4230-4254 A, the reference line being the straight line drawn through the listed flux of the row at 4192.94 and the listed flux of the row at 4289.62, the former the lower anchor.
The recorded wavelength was 4248.34 A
